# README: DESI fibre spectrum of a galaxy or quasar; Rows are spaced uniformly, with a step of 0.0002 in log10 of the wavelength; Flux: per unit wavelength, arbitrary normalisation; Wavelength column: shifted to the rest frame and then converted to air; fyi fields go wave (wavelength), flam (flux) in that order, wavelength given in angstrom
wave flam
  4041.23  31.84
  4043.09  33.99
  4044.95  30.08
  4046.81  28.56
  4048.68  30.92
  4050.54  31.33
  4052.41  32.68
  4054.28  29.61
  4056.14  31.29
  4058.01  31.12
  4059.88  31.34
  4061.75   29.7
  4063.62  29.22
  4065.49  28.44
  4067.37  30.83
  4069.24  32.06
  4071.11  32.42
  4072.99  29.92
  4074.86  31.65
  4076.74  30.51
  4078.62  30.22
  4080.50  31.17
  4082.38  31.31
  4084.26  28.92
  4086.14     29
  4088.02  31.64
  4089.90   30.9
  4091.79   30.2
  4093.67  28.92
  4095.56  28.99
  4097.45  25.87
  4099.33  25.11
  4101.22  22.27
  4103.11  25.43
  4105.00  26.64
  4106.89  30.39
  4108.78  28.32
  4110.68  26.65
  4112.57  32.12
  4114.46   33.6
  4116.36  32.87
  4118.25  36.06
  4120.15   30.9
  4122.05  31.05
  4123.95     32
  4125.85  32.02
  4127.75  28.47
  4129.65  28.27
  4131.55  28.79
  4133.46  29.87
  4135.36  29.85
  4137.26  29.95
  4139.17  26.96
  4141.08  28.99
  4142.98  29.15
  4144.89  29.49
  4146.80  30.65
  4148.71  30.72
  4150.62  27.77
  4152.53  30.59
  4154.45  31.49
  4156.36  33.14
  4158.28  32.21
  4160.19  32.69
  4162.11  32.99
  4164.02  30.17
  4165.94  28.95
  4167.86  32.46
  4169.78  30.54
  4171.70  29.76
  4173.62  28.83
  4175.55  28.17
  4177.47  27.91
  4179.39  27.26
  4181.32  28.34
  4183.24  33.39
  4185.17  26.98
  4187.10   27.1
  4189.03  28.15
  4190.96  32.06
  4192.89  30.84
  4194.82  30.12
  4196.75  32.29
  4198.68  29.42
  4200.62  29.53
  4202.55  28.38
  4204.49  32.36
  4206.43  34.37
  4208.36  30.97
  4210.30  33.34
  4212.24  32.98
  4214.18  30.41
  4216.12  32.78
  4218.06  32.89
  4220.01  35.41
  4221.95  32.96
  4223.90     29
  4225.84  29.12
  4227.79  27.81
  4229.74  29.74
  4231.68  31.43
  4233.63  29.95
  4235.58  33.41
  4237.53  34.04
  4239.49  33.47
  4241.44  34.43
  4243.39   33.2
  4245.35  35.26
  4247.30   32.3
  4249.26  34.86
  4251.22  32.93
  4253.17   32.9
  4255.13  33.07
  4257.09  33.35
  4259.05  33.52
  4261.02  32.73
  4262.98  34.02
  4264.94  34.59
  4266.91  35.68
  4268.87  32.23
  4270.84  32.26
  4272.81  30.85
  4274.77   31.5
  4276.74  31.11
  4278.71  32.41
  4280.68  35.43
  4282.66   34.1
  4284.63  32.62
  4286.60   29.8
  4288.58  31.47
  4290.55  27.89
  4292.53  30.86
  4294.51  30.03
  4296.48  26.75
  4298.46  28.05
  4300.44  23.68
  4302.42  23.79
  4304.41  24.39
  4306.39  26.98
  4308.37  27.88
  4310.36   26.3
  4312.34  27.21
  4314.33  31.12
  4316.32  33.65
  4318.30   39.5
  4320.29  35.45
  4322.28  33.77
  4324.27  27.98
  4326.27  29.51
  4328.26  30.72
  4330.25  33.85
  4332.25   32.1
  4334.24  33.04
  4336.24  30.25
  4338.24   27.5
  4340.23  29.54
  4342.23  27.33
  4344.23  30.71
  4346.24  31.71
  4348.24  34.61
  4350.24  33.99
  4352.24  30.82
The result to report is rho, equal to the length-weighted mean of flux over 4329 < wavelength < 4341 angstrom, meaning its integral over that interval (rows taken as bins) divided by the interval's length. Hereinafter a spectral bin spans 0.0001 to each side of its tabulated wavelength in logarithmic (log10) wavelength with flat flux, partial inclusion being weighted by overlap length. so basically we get 31.1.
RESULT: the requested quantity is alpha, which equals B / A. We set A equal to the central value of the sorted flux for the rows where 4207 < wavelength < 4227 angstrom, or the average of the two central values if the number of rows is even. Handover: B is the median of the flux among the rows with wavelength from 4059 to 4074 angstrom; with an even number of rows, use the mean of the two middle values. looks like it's 0.93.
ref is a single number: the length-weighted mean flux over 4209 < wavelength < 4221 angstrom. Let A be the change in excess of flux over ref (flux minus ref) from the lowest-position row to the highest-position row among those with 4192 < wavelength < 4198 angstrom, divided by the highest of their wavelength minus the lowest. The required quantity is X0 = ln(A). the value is -1.0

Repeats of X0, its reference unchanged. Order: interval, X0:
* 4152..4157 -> -0.4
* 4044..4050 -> -1.5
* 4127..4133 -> -2.5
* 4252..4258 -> -2.2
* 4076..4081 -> -1.7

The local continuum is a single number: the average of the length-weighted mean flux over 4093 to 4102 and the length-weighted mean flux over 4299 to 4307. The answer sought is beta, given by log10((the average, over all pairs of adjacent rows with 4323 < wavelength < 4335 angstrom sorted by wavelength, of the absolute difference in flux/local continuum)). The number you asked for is -1.17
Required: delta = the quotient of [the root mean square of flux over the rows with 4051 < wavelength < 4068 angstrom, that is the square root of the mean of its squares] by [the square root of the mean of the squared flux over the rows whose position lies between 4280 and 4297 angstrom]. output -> 0.98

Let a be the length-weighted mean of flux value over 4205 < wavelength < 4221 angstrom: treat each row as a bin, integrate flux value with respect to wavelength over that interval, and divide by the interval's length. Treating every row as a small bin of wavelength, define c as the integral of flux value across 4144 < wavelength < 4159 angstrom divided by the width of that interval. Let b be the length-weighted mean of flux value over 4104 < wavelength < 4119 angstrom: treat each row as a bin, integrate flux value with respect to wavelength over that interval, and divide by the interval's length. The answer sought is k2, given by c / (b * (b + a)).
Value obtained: 0.016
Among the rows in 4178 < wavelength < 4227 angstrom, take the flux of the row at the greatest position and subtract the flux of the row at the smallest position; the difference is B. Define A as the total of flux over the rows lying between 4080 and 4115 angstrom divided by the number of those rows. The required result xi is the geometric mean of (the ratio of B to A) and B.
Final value 0.3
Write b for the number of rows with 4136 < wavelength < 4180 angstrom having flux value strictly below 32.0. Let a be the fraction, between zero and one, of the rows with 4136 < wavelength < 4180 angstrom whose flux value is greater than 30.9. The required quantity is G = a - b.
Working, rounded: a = 0.26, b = 18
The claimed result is -18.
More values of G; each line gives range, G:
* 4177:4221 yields -13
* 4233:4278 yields -3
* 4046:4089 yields -19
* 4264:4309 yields -15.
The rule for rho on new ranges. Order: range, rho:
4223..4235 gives 29.7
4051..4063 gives 30.9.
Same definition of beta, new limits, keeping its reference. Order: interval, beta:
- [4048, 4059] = -1.28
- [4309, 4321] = -0.87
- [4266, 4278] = -1.33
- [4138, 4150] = -1.53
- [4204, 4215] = -1.08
